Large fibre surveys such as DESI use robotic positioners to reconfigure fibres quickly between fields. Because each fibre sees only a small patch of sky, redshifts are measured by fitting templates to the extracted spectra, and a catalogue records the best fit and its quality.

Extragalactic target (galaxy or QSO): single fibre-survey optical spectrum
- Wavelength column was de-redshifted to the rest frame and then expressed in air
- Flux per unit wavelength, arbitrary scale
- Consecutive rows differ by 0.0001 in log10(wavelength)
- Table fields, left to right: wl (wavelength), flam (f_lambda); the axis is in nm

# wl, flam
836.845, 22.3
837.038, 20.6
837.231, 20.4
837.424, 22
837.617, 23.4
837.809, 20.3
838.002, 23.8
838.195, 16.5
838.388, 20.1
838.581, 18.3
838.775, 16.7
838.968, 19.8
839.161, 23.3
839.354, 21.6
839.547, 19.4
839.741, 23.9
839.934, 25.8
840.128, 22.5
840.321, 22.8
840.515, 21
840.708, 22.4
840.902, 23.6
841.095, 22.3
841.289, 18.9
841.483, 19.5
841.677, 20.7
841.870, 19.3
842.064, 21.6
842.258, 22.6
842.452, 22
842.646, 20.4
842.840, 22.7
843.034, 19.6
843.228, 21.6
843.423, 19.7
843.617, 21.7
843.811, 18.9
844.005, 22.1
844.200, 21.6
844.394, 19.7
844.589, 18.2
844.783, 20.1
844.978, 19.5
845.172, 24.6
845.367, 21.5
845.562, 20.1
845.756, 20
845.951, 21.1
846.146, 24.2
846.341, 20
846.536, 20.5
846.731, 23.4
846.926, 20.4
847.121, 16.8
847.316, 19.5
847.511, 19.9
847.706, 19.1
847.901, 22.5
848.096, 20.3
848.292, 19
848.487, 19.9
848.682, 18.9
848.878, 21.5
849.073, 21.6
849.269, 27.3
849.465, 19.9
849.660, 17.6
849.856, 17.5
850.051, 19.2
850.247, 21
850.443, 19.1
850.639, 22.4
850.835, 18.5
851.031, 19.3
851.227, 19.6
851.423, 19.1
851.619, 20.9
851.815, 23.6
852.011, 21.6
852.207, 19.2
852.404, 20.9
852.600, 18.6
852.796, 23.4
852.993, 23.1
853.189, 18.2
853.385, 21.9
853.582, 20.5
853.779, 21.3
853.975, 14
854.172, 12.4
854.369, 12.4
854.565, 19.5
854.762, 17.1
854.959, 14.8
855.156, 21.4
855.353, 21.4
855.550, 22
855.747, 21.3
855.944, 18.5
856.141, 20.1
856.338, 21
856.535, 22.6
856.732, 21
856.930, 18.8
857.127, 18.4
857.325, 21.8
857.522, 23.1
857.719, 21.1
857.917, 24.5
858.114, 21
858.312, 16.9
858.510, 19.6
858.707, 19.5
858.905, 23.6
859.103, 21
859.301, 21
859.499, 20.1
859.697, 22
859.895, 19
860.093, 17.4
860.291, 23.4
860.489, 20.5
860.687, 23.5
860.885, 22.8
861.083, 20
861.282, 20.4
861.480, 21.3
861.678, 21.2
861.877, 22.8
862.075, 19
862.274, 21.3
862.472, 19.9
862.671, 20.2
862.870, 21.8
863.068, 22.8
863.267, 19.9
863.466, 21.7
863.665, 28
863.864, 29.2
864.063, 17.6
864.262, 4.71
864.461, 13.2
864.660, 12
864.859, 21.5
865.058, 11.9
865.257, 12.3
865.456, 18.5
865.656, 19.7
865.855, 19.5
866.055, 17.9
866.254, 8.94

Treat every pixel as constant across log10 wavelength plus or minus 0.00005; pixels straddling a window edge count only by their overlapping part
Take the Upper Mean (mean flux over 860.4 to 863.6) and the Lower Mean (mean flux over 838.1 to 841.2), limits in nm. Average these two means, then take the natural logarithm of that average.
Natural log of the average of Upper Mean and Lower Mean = 3.06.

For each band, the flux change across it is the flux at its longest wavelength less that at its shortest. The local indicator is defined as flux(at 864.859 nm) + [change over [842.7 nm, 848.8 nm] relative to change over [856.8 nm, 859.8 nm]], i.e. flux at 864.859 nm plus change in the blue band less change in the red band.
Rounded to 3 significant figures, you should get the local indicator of 14.5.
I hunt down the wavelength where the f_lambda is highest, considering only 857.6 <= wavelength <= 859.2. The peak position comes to 857.917 nm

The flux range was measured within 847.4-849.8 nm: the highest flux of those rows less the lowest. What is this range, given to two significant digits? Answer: 9.7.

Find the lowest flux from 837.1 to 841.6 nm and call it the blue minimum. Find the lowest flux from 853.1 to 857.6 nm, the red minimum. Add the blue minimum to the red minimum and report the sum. 28.9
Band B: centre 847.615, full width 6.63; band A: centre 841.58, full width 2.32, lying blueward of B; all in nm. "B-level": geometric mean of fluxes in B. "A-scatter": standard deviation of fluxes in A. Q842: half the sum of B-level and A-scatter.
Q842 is 10.9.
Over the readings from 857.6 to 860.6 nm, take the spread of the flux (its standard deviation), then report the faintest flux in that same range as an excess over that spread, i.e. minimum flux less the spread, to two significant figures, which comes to 15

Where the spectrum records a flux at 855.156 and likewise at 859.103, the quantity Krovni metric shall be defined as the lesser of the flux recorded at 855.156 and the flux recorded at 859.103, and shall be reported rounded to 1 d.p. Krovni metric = 21.0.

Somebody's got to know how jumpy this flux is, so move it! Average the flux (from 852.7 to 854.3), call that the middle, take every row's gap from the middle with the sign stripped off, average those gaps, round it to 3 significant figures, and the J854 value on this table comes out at 3.36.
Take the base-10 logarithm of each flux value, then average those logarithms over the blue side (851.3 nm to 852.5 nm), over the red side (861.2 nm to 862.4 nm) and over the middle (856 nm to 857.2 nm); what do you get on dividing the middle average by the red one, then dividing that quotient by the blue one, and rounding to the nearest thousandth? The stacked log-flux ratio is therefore 0.750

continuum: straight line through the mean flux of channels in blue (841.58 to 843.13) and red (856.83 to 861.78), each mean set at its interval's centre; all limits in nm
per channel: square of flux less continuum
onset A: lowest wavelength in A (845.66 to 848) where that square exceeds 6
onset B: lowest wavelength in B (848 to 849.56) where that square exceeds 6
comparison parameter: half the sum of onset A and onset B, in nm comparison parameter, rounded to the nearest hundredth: 847.71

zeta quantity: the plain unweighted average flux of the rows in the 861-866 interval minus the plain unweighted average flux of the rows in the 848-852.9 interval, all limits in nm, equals -1.2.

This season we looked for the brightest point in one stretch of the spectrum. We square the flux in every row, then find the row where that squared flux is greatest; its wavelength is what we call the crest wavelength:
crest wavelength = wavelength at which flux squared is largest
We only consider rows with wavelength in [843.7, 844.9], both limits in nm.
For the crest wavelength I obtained 844.005 nm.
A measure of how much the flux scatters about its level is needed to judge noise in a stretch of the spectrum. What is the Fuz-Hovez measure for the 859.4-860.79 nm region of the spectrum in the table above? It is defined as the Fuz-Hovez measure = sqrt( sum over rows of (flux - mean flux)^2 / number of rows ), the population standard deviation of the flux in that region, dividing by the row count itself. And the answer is 2.1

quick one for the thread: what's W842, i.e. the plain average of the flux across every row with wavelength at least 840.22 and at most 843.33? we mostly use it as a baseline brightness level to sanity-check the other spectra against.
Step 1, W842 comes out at 21.3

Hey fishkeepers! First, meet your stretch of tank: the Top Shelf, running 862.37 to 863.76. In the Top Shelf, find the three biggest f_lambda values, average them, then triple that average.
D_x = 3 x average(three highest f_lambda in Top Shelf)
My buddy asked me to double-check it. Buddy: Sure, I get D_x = 72.6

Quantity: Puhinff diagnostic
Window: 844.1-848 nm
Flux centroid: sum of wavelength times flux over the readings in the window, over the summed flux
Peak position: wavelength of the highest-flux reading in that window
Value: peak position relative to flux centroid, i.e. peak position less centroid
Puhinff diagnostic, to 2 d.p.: -0.87 nm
